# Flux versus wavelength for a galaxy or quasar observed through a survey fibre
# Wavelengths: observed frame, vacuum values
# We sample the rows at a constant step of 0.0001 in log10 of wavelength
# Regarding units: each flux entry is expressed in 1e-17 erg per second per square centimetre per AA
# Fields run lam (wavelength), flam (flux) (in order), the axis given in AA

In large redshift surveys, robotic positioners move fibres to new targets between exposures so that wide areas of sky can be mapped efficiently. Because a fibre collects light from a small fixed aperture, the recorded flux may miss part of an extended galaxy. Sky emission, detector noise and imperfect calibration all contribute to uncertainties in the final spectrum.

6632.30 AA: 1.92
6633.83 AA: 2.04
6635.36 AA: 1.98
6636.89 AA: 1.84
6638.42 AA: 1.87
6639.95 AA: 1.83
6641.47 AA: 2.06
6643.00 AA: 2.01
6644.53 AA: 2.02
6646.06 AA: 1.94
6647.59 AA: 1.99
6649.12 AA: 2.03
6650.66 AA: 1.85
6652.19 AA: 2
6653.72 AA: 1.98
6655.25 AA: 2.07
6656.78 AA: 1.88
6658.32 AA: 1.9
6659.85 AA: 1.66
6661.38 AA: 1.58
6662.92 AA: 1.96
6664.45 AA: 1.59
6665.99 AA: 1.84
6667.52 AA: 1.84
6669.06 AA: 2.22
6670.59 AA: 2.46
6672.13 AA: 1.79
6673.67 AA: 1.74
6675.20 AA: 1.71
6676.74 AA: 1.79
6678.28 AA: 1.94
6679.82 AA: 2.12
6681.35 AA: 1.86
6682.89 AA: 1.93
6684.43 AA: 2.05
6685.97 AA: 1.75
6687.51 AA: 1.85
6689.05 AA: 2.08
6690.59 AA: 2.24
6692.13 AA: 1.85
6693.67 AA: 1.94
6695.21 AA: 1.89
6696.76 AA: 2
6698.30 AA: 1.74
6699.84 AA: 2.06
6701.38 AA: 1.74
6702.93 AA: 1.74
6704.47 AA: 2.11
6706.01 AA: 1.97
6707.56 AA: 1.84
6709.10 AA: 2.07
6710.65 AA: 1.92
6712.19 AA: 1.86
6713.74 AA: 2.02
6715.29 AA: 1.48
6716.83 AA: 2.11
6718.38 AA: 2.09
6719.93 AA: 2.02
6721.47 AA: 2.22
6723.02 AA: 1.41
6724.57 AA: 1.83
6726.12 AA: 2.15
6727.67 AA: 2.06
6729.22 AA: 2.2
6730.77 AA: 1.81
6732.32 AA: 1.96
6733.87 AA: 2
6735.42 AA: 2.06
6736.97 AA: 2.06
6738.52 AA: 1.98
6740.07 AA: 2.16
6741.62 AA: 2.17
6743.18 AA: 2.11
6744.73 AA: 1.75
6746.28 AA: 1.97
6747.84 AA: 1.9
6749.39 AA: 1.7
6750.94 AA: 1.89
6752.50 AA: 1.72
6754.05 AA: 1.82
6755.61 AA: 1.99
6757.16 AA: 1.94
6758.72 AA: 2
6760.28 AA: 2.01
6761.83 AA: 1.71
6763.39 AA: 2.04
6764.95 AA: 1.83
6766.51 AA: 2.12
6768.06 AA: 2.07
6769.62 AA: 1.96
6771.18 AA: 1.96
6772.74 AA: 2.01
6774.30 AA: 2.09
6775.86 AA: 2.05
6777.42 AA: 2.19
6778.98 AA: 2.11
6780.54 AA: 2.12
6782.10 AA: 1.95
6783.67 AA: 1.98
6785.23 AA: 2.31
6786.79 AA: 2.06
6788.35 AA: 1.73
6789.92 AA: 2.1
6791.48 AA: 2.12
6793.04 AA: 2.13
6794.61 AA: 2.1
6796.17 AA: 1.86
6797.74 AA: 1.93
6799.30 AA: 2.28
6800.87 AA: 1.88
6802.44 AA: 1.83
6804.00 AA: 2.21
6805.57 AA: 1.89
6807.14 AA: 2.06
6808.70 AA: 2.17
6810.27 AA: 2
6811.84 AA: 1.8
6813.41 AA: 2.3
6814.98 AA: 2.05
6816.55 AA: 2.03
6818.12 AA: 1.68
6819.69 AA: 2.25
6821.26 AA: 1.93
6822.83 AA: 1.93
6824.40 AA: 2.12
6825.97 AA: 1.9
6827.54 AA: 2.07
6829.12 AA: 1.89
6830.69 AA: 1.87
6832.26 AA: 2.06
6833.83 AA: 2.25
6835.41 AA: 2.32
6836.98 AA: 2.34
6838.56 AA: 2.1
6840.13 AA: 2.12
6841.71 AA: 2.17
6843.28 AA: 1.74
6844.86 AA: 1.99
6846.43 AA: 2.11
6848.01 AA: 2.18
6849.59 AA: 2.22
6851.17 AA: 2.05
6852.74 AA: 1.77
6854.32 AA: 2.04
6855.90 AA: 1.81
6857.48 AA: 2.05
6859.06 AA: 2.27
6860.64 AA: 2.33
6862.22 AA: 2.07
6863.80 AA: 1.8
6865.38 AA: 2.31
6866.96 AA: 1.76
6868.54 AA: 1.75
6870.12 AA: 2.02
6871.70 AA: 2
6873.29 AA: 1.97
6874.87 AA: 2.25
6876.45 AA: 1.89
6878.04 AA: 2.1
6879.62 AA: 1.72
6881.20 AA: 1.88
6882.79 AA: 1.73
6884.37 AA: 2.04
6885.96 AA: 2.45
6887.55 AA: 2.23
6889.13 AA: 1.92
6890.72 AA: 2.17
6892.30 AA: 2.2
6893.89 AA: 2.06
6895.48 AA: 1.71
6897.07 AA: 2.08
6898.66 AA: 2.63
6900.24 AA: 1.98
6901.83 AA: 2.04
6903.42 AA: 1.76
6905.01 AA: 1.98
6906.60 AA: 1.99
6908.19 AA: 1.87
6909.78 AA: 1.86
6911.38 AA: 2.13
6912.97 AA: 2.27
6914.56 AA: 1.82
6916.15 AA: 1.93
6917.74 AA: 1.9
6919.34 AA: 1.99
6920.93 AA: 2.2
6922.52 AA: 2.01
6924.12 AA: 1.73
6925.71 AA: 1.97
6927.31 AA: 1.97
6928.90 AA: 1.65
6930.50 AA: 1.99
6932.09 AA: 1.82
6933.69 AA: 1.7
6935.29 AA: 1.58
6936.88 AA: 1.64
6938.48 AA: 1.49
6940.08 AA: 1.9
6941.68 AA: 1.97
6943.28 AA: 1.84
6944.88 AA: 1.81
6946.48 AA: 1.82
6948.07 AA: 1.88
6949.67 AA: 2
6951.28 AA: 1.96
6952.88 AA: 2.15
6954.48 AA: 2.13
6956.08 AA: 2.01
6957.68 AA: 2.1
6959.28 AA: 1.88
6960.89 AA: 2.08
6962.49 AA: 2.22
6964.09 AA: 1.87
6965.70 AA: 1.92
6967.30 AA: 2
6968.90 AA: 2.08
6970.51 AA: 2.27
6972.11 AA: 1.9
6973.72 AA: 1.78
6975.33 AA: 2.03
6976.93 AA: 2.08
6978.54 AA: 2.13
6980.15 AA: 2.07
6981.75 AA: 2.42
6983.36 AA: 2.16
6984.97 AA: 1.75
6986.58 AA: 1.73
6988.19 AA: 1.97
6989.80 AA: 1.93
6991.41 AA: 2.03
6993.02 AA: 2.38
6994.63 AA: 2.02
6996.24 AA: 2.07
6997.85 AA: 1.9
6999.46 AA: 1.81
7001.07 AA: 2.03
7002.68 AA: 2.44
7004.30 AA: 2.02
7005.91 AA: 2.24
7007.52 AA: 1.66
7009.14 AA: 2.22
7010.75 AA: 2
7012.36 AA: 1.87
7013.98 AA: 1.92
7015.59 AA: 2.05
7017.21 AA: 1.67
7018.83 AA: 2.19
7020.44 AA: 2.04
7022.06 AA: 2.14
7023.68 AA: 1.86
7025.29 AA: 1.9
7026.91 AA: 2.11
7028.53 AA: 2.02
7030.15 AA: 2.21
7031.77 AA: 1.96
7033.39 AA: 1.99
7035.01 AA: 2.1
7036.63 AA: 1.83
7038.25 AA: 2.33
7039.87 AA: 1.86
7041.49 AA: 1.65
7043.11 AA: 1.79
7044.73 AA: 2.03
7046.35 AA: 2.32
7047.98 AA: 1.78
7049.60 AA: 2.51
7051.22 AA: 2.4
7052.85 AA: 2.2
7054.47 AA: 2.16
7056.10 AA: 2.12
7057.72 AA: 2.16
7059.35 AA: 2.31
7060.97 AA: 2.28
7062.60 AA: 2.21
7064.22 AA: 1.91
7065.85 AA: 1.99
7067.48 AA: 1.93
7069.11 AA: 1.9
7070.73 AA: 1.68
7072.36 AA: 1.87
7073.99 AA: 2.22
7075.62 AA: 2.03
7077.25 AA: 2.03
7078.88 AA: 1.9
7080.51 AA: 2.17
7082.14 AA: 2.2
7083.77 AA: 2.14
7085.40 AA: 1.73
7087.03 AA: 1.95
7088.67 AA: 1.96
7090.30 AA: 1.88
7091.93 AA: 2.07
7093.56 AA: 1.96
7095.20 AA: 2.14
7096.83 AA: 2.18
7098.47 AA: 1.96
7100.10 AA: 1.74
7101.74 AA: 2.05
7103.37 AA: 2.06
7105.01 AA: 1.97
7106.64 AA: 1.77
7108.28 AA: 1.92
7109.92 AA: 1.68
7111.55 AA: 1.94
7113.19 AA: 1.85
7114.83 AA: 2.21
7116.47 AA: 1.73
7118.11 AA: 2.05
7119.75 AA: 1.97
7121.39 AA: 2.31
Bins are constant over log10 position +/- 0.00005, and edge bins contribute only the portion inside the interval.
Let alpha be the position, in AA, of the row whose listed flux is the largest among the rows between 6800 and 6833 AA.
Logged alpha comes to 6813.41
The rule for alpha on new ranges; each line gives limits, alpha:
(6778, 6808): 6785.23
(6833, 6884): 6836.98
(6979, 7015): 7002.68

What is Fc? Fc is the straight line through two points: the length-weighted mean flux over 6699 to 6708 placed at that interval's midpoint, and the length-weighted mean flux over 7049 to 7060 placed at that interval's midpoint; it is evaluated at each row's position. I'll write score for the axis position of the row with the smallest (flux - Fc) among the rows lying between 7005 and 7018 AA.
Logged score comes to 7007.52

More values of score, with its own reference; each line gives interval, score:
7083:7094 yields 7085.40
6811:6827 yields 6818.12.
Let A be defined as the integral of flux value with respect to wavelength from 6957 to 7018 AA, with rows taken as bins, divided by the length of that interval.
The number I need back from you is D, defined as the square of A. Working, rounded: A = 2.018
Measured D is 4.07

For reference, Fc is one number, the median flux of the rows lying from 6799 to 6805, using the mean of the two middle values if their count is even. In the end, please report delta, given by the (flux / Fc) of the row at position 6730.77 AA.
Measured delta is 0.89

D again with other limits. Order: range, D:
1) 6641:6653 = 3.94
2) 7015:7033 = 4.05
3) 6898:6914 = 4.17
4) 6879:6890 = 4.00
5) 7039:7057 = 4.31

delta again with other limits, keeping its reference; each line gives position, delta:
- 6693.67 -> 0.95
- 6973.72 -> 0.87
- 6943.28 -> 0.90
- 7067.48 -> 0.94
